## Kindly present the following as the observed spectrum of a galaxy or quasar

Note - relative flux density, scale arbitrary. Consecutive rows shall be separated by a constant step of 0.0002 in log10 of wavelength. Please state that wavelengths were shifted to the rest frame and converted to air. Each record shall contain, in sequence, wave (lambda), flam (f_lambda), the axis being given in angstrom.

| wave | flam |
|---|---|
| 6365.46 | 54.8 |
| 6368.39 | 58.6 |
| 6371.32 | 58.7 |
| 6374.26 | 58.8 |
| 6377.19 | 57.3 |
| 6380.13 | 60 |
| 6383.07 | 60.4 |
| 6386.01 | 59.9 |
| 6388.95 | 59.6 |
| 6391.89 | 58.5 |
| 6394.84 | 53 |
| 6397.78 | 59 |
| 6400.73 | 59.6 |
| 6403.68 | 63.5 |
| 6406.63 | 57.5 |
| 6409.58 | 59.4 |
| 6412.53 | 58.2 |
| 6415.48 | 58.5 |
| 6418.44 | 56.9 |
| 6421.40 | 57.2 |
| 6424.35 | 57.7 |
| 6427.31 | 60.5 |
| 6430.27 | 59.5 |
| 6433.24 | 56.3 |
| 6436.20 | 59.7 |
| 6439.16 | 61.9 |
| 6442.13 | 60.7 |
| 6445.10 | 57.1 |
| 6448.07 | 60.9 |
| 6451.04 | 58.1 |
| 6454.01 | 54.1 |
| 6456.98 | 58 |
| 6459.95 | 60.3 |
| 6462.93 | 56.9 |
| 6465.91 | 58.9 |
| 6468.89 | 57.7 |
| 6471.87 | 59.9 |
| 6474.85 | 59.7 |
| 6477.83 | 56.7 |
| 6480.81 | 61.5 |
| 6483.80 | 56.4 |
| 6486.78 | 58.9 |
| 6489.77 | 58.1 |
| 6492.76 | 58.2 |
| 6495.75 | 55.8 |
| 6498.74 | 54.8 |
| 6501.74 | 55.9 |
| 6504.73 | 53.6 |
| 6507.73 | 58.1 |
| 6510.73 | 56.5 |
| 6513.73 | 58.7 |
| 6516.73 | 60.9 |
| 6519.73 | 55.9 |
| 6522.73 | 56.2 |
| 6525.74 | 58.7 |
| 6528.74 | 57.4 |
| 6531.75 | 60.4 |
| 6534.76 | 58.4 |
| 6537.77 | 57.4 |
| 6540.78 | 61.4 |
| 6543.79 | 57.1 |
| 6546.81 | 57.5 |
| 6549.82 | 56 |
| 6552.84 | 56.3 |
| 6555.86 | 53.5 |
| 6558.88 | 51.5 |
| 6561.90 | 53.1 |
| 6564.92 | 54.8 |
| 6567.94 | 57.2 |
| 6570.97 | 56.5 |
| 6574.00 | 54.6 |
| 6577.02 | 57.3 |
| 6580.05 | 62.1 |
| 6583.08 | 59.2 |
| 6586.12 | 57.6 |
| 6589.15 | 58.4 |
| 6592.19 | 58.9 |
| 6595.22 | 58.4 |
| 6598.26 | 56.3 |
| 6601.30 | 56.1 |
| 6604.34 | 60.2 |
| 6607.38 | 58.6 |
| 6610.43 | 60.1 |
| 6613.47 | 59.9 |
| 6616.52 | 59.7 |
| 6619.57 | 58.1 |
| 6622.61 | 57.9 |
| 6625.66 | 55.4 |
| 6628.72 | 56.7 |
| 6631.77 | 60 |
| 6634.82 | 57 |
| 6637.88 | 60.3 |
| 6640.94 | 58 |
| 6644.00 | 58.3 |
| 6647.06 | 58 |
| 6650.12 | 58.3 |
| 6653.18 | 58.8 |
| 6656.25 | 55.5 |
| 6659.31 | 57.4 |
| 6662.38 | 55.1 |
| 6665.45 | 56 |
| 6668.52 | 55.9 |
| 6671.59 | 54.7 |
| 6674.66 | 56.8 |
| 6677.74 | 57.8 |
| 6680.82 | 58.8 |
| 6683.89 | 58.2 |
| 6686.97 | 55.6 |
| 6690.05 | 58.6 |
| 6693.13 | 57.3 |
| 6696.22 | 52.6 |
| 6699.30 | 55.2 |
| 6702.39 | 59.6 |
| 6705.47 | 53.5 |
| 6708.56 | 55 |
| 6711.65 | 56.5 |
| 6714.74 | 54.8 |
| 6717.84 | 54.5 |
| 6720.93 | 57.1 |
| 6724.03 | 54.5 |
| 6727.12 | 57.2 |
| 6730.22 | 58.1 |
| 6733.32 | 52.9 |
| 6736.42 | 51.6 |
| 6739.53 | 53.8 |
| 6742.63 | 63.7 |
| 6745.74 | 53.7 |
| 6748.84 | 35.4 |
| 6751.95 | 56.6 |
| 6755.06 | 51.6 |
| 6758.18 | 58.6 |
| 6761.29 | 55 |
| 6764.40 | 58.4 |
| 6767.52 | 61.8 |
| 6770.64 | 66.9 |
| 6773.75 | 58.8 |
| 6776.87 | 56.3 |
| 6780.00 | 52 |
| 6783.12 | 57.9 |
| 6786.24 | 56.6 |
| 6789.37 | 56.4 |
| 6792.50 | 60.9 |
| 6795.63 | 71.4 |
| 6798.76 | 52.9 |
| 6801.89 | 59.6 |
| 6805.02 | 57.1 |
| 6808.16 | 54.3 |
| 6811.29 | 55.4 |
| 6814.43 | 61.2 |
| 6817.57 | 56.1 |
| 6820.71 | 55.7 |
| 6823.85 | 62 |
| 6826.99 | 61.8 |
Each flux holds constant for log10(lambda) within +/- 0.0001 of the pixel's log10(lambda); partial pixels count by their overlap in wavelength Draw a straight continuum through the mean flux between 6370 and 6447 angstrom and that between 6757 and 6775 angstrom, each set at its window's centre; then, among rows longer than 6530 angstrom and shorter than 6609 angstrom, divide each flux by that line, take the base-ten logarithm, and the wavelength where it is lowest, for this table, 6558.88 angstrom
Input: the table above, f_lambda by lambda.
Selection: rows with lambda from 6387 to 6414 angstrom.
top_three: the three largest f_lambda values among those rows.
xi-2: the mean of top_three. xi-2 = 61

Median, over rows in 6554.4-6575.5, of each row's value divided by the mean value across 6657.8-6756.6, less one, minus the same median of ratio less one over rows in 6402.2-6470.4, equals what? -0.065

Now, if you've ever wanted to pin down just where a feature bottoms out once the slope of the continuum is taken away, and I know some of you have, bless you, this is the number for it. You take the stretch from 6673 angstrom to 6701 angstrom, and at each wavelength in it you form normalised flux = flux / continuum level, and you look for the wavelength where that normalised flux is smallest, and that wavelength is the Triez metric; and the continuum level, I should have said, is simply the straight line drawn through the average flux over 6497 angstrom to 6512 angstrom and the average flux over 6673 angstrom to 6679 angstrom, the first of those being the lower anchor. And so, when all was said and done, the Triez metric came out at 6696.22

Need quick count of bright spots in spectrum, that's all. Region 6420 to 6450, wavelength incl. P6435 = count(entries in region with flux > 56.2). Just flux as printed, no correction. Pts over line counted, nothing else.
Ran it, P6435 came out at 10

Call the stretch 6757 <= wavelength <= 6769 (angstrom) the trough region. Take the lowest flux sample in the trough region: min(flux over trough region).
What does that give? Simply 55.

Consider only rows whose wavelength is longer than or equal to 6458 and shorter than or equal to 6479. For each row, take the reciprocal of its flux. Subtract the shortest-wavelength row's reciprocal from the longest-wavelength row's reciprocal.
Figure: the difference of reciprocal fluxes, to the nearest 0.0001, 0.0011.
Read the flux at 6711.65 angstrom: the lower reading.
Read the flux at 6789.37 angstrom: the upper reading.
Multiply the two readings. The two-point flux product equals 3187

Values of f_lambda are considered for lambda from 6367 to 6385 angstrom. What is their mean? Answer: 59.0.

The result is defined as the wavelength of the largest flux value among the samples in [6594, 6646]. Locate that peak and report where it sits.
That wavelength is 6637.88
